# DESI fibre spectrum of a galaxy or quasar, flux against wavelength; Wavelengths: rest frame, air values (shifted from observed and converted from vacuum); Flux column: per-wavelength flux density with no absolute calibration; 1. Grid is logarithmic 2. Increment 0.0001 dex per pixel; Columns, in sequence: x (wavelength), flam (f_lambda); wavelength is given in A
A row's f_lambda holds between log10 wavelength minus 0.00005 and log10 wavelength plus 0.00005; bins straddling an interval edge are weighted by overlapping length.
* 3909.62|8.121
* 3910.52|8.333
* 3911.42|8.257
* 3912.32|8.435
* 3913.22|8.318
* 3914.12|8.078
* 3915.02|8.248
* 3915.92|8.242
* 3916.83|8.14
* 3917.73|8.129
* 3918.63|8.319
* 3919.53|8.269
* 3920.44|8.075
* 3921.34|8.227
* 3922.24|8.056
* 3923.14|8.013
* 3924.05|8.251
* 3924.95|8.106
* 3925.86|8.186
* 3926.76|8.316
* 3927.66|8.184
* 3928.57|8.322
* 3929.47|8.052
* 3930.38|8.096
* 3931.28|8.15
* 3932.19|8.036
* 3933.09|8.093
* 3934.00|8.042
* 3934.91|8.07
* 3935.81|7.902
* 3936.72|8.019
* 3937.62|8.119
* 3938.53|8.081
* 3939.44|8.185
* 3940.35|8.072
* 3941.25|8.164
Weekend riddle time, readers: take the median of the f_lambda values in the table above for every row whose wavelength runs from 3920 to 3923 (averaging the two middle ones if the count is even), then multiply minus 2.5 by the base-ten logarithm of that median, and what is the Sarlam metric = -2.268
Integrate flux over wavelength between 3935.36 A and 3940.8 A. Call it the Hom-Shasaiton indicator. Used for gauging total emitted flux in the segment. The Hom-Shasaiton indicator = 43.9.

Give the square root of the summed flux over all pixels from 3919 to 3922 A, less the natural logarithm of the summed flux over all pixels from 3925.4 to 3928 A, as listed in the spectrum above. 1.75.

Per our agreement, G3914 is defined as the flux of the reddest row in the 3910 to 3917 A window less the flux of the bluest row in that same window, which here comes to -0.19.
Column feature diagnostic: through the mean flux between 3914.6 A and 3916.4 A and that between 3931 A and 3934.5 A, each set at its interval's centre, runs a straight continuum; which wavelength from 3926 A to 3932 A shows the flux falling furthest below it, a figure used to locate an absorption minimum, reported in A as 3929.47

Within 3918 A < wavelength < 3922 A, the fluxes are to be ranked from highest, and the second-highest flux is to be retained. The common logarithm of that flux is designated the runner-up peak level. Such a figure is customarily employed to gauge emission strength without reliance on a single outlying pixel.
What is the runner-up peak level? 0.917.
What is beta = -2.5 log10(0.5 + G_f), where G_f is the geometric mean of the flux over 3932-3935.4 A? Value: -2.33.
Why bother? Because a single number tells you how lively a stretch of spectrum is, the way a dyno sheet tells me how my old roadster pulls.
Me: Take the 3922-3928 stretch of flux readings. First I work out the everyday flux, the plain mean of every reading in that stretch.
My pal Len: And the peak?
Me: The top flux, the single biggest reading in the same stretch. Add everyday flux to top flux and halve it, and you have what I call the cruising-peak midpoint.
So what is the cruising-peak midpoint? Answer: 8.24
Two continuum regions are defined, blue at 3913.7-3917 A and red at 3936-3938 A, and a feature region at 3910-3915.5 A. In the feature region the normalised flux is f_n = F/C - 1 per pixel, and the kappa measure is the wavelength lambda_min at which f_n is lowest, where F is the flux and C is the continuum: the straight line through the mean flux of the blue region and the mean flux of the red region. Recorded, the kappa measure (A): 3914.12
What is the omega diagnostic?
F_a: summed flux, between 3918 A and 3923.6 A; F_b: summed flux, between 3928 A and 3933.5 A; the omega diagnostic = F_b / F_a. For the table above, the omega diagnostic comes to 0.996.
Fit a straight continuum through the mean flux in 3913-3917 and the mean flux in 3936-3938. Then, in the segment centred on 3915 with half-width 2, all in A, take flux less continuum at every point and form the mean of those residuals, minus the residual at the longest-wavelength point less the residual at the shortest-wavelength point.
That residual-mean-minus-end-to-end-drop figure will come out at 0.16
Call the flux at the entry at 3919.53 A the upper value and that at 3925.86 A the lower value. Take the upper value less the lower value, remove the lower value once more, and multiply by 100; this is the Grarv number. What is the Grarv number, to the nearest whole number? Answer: -810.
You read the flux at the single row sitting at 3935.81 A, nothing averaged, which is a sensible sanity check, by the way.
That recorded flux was 7.902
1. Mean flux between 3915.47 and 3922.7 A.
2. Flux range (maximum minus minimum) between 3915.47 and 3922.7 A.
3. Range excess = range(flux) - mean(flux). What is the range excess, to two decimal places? -7.92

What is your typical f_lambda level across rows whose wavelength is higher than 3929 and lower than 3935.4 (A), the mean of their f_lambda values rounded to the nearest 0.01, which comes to 8.08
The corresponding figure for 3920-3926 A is 8.13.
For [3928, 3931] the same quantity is 8.16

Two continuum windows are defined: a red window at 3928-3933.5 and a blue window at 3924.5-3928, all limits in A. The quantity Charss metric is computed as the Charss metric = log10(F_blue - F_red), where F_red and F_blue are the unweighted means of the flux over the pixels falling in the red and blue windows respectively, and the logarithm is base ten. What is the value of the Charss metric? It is -1.1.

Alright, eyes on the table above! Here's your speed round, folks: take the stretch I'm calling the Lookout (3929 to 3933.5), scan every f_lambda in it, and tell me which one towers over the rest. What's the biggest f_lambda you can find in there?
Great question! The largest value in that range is 8.15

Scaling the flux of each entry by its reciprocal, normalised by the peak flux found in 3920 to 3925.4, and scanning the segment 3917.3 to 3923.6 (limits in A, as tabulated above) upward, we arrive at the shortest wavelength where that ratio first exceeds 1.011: 3917.73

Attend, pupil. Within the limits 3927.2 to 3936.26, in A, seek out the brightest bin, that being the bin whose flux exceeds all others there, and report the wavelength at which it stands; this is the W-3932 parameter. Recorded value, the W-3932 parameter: 3928.57 A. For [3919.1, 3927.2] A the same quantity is 3926.76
